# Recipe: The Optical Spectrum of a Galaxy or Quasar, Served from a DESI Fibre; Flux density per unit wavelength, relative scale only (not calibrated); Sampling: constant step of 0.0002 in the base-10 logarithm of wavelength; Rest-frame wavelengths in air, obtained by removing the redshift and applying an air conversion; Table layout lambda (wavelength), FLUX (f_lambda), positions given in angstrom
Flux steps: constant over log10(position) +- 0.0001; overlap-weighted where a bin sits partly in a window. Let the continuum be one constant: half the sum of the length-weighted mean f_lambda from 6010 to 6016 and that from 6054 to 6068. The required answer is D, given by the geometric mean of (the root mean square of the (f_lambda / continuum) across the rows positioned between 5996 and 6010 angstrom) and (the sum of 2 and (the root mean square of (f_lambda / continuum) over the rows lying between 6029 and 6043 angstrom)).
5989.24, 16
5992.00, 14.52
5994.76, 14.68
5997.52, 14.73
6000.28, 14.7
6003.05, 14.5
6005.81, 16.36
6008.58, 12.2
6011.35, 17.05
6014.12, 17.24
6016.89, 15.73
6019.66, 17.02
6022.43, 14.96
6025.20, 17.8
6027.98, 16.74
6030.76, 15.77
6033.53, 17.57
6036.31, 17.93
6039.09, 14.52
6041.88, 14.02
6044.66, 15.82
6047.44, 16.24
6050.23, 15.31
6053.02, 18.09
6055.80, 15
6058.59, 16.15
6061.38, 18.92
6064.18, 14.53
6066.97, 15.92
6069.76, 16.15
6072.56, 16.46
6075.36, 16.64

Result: 1.61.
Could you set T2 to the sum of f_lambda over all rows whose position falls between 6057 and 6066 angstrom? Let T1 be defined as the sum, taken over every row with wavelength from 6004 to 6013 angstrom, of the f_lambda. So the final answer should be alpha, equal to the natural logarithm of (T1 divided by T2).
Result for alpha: -0.1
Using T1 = 46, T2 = 50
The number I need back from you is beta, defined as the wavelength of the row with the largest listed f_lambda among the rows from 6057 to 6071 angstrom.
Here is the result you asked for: 6061.38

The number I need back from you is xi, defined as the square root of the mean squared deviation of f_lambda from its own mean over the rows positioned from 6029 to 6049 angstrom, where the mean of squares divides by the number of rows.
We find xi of 1.3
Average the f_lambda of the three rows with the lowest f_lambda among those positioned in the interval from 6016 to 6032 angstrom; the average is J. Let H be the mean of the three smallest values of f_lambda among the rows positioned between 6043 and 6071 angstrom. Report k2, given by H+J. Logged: 30.4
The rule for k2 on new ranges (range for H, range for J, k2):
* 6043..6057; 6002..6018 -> 29.5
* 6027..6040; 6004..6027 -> 30.0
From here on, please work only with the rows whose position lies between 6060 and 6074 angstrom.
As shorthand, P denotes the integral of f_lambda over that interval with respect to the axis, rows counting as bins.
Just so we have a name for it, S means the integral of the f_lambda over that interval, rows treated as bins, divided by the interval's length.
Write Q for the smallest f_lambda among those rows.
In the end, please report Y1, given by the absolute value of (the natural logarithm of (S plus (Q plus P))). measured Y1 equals 5.6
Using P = 229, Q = 14.53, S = 16.4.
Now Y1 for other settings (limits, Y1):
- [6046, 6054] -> 5.1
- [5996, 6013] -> 5.6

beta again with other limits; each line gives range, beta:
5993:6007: 6005.81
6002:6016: 6014.12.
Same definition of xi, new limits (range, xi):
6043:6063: 1.3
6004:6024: 1.7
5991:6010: 1.1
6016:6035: 1.0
